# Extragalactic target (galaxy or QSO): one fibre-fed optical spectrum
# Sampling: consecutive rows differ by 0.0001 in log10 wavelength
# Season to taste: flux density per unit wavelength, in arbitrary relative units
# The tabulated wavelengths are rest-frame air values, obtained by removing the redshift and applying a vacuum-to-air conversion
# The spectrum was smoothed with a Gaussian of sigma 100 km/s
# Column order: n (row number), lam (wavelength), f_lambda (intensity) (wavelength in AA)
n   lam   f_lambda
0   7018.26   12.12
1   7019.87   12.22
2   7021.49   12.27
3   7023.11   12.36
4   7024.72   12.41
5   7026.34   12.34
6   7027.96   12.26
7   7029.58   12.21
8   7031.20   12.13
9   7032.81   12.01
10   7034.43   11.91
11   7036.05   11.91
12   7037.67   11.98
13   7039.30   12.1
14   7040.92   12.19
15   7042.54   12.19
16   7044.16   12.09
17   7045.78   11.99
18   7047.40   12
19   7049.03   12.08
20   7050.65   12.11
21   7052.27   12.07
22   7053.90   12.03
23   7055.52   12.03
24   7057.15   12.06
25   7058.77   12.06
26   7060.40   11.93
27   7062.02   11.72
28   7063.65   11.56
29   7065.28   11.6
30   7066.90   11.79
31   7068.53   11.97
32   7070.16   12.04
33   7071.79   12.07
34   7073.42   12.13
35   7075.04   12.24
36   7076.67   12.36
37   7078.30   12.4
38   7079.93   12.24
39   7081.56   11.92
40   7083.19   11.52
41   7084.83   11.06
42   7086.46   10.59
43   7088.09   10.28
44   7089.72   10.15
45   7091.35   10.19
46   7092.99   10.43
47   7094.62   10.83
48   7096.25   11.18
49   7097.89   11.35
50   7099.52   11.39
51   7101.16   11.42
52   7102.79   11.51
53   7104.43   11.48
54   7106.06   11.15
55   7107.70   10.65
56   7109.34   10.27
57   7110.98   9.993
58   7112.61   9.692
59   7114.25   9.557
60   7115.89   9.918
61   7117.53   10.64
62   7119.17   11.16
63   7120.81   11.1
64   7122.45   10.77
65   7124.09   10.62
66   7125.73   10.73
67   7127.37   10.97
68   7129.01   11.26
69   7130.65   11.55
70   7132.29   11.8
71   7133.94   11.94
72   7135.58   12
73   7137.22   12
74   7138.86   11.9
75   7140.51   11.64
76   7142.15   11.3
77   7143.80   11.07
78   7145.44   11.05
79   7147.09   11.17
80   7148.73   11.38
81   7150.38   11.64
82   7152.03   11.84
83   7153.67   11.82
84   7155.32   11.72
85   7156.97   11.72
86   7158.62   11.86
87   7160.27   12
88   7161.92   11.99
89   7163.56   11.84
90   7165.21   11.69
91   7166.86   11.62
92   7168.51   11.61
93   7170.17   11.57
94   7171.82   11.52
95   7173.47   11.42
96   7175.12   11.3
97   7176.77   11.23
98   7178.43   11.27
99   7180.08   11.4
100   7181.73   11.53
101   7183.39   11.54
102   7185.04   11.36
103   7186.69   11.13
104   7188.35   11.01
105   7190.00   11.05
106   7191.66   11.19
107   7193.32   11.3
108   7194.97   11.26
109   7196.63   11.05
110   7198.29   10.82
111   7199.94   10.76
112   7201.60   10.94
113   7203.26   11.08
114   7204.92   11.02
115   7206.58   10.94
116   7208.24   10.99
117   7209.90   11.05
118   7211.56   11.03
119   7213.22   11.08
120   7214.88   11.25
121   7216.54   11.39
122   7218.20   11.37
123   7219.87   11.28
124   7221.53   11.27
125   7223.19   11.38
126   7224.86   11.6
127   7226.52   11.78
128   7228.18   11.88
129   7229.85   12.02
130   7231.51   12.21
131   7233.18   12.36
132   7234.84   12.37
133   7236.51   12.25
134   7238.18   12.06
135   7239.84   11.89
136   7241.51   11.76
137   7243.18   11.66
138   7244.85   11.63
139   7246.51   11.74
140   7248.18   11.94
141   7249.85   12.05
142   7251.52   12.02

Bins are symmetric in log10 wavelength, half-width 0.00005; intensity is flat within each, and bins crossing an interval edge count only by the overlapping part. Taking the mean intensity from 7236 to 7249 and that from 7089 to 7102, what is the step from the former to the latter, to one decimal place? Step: -1.0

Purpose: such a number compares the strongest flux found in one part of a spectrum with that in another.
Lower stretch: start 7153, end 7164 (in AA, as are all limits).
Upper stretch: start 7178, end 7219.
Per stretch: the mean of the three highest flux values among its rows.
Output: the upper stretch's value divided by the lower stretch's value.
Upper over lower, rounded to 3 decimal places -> 0.962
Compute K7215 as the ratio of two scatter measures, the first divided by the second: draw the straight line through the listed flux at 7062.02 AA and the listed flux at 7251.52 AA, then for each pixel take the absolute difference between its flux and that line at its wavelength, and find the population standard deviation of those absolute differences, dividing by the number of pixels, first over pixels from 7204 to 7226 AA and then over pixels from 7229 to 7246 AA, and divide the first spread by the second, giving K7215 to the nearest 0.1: 1.5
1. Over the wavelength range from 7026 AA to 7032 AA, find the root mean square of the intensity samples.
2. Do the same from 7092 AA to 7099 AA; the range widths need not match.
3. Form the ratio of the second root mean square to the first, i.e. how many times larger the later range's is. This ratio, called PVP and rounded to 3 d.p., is 0.895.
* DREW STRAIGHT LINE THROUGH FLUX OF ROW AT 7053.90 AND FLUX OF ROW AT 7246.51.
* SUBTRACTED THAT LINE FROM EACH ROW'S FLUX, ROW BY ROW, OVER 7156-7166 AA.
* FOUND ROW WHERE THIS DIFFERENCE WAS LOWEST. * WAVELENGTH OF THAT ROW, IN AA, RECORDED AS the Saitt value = 7165.21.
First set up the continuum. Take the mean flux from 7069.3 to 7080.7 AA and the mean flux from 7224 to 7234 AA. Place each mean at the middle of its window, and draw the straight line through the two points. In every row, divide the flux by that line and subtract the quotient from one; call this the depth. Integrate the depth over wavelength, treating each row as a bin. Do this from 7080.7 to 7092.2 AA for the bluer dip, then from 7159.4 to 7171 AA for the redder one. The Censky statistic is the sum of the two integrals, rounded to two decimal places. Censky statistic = 1.59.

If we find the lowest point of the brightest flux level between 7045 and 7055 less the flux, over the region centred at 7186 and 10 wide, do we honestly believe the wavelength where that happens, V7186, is 7183.39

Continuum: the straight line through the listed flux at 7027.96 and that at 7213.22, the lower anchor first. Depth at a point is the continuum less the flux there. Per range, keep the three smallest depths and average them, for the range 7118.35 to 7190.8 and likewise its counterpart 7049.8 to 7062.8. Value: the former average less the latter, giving -0.5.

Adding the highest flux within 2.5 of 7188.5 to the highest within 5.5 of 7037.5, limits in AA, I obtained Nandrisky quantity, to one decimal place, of 23.3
